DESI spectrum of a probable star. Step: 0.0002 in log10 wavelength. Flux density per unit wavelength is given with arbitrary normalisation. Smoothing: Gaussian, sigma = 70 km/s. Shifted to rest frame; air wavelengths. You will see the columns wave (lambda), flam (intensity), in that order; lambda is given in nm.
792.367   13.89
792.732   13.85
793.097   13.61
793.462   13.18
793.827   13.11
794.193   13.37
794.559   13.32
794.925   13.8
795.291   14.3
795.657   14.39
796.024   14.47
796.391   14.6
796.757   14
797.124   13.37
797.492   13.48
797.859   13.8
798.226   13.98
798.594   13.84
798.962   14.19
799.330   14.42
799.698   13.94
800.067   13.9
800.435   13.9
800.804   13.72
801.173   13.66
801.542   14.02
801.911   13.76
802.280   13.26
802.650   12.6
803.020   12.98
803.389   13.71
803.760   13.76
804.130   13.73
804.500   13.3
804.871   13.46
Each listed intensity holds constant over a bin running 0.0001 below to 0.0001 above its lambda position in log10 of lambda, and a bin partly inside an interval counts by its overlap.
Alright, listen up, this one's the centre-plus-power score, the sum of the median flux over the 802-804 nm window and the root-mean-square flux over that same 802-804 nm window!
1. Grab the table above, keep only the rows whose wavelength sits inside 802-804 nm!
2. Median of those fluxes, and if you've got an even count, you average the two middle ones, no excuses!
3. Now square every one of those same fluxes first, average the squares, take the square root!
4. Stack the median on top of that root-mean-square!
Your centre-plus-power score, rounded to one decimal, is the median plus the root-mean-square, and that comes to 26.5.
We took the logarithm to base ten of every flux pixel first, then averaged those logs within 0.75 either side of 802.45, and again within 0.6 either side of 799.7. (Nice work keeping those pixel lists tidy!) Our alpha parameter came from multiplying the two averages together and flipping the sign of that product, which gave -1.29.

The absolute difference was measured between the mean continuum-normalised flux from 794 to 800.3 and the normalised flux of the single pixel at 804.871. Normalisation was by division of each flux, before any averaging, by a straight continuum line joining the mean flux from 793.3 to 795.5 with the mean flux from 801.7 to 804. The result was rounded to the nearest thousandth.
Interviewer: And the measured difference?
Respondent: 0.025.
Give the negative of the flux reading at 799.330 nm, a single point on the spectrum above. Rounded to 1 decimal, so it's -14.4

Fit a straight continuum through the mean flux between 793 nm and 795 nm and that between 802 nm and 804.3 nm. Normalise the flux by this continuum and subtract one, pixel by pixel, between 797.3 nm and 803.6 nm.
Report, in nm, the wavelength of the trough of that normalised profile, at 802.650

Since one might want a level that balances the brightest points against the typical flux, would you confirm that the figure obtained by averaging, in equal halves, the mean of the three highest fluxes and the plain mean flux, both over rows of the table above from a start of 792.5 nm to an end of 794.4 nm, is 13.5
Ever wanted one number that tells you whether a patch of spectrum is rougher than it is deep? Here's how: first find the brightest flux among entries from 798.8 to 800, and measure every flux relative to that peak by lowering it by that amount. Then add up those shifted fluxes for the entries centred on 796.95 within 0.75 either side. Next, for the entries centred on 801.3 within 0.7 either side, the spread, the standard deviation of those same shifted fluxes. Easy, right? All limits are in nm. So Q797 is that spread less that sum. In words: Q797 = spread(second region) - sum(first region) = 2.4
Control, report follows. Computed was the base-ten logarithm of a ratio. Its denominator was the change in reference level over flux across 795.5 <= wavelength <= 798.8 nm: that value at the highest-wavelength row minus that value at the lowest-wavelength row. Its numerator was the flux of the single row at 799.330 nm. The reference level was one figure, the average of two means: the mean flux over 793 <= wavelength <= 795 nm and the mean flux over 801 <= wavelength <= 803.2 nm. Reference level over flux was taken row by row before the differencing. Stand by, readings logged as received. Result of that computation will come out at 2.59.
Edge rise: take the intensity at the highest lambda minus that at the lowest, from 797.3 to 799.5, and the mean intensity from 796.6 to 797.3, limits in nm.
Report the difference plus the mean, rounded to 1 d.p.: 14.6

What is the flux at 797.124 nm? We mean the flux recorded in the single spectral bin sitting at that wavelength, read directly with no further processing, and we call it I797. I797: 13.37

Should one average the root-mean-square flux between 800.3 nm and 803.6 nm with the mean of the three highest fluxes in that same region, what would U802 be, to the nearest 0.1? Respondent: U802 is 13.7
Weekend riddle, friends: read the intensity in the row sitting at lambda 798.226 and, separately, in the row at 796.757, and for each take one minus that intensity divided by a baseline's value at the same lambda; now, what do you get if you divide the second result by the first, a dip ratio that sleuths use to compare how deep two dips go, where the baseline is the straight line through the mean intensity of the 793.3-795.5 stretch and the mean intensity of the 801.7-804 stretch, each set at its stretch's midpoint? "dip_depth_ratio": 1.0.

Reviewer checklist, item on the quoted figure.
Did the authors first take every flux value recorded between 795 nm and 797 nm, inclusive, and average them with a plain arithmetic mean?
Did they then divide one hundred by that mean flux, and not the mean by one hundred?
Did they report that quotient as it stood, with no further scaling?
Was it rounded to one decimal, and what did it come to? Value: 7.0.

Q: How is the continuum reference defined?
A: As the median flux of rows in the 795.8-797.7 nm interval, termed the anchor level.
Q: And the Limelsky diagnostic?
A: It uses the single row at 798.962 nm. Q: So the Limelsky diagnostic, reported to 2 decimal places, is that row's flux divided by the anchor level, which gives 1.01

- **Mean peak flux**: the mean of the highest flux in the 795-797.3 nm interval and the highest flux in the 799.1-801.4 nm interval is 14.5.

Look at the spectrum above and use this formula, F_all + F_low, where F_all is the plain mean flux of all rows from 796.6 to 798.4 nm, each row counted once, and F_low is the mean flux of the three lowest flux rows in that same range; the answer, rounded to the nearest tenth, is 27.3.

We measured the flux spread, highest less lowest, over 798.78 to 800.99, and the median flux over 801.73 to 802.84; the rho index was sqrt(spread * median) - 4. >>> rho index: -1.0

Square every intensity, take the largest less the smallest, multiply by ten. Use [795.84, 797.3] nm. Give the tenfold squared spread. 344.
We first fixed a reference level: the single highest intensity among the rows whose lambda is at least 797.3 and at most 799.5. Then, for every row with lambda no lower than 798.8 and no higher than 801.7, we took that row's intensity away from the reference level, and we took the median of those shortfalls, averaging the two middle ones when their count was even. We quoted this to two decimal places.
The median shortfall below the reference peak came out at 0.50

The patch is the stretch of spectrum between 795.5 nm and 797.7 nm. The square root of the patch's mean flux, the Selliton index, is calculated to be 3.75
